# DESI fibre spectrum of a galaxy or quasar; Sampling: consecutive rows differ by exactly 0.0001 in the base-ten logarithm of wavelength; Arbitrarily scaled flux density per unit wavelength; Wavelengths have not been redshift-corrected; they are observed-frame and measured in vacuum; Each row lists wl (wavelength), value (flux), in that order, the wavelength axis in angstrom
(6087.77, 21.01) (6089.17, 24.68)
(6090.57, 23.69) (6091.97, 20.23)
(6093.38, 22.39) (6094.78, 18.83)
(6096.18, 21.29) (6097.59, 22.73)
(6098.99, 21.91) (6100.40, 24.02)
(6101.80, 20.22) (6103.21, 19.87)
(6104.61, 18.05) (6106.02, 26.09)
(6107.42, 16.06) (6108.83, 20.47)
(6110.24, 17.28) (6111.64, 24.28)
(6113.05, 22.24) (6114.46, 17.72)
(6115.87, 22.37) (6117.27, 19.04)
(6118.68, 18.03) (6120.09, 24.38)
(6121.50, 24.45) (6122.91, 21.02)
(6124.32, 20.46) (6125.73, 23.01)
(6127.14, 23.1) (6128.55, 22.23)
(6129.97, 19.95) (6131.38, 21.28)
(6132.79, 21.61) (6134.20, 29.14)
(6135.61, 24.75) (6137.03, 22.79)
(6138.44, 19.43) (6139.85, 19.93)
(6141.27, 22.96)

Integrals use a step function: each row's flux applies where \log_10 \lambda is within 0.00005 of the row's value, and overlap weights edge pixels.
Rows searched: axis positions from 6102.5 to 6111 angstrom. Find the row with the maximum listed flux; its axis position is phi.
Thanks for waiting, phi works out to 6106.02 angstrom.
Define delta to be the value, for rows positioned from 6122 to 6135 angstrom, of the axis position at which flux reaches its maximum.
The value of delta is 6134.20 angstrom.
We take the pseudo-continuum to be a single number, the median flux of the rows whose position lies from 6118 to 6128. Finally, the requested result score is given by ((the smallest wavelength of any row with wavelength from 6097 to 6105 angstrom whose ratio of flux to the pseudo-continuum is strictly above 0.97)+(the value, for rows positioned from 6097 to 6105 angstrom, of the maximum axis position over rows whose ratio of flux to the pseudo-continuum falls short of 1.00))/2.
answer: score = 6101.1 angstrom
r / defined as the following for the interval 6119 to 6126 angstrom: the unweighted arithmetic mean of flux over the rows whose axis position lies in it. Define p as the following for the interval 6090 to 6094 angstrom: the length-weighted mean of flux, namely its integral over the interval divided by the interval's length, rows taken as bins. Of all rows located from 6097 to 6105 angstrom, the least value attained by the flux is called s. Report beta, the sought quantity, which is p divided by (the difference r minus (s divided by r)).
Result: 1.01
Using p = 22.0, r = 22.7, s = 18.05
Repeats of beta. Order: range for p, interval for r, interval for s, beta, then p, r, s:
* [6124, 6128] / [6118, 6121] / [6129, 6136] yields 1.10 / 22.4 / 21.2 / 19.95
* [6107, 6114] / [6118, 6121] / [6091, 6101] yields 0.99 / 20.1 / 21.2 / 18.83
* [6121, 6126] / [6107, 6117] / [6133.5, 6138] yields 1.17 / 22.1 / 20.1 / 22.79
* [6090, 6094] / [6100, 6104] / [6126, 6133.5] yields 1.08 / 22.0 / 21.4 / 19.95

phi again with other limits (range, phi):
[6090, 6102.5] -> 6100.40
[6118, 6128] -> 6121.50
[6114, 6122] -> 6121.50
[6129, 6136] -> 6134.20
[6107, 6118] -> 6111.64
